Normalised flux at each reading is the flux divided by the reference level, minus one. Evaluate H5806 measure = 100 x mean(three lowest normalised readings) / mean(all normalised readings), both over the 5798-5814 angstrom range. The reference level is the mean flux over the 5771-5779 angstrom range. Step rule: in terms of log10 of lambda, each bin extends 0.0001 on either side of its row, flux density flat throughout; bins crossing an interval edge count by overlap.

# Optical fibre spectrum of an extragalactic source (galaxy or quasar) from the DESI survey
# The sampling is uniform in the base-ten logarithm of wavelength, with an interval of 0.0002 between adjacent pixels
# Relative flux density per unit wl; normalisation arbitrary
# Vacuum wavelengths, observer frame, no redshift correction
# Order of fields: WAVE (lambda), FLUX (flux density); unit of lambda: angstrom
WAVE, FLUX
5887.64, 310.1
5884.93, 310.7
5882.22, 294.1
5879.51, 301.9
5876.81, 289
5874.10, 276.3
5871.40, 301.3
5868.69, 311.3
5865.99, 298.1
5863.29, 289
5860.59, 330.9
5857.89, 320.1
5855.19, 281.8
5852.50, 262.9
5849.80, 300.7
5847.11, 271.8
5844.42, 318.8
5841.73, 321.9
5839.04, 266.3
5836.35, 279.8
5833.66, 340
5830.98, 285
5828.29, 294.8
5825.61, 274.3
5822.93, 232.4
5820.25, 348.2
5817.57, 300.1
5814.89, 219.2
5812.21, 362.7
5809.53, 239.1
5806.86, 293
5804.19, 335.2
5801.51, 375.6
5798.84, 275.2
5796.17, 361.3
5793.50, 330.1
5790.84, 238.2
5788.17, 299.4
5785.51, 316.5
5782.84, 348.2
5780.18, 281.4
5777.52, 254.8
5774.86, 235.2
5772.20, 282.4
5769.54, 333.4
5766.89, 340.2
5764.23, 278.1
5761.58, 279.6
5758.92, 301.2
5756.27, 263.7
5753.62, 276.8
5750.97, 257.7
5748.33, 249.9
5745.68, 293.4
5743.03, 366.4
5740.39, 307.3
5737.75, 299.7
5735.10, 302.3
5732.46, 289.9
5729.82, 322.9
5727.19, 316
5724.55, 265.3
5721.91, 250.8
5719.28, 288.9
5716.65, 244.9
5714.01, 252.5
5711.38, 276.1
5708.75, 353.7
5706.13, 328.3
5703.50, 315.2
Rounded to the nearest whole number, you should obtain 21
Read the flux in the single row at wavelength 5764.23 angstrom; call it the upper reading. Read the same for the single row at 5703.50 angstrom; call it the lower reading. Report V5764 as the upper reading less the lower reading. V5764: -37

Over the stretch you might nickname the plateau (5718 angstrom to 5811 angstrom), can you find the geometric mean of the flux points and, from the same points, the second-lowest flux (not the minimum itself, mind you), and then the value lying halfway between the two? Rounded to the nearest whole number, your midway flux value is 266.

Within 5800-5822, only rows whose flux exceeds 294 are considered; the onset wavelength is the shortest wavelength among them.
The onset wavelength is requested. 5801.51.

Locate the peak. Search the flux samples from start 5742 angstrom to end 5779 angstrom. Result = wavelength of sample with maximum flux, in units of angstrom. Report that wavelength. 5743.03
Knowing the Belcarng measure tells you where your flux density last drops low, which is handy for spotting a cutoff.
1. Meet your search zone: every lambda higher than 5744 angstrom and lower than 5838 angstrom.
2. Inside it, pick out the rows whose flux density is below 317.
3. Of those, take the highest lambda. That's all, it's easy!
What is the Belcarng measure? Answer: 5836.35 angstrom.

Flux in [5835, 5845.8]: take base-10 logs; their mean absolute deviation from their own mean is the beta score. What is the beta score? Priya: 0.035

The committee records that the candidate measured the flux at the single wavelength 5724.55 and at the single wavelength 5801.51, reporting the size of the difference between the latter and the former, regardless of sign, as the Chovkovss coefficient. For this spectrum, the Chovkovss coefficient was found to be 110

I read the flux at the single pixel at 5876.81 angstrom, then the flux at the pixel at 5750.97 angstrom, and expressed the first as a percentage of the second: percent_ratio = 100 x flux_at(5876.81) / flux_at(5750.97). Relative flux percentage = 112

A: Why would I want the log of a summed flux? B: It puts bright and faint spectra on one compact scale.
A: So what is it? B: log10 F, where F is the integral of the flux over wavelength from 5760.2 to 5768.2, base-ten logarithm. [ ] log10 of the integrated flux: 3.38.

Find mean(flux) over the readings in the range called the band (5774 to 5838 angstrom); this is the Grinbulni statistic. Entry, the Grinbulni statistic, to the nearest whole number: 297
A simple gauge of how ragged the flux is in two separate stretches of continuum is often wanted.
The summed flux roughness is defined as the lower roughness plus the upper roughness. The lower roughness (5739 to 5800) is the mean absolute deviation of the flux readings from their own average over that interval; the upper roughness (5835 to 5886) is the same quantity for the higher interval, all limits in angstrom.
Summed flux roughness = 48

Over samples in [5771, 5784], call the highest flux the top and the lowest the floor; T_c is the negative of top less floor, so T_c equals -113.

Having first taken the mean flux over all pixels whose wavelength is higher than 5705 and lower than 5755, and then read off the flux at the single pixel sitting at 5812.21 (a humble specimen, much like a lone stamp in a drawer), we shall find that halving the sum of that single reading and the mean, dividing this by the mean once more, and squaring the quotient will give 1.26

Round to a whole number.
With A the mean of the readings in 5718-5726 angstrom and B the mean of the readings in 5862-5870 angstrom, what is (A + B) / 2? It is 284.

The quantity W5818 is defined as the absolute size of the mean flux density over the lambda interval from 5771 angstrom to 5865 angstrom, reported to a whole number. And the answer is 296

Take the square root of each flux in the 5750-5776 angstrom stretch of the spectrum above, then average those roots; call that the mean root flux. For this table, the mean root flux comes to 16.9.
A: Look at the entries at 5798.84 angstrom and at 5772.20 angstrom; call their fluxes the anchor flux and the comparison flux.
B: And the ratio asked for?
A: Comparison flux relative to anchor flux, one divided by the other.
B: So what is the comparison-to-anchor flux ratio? 1.03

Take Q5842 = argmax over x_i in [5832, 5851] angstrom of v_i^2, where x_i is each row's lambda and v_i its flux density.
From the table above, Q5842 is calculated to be 5833.66 angstrom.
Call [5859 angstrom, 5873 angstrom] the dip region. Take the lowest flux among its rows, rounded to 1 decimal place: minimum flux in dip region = 289.0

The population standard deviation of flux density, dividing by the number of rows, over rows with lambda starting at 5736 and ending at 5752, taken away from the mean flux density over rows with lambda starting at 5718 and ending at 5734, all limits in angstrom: 251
